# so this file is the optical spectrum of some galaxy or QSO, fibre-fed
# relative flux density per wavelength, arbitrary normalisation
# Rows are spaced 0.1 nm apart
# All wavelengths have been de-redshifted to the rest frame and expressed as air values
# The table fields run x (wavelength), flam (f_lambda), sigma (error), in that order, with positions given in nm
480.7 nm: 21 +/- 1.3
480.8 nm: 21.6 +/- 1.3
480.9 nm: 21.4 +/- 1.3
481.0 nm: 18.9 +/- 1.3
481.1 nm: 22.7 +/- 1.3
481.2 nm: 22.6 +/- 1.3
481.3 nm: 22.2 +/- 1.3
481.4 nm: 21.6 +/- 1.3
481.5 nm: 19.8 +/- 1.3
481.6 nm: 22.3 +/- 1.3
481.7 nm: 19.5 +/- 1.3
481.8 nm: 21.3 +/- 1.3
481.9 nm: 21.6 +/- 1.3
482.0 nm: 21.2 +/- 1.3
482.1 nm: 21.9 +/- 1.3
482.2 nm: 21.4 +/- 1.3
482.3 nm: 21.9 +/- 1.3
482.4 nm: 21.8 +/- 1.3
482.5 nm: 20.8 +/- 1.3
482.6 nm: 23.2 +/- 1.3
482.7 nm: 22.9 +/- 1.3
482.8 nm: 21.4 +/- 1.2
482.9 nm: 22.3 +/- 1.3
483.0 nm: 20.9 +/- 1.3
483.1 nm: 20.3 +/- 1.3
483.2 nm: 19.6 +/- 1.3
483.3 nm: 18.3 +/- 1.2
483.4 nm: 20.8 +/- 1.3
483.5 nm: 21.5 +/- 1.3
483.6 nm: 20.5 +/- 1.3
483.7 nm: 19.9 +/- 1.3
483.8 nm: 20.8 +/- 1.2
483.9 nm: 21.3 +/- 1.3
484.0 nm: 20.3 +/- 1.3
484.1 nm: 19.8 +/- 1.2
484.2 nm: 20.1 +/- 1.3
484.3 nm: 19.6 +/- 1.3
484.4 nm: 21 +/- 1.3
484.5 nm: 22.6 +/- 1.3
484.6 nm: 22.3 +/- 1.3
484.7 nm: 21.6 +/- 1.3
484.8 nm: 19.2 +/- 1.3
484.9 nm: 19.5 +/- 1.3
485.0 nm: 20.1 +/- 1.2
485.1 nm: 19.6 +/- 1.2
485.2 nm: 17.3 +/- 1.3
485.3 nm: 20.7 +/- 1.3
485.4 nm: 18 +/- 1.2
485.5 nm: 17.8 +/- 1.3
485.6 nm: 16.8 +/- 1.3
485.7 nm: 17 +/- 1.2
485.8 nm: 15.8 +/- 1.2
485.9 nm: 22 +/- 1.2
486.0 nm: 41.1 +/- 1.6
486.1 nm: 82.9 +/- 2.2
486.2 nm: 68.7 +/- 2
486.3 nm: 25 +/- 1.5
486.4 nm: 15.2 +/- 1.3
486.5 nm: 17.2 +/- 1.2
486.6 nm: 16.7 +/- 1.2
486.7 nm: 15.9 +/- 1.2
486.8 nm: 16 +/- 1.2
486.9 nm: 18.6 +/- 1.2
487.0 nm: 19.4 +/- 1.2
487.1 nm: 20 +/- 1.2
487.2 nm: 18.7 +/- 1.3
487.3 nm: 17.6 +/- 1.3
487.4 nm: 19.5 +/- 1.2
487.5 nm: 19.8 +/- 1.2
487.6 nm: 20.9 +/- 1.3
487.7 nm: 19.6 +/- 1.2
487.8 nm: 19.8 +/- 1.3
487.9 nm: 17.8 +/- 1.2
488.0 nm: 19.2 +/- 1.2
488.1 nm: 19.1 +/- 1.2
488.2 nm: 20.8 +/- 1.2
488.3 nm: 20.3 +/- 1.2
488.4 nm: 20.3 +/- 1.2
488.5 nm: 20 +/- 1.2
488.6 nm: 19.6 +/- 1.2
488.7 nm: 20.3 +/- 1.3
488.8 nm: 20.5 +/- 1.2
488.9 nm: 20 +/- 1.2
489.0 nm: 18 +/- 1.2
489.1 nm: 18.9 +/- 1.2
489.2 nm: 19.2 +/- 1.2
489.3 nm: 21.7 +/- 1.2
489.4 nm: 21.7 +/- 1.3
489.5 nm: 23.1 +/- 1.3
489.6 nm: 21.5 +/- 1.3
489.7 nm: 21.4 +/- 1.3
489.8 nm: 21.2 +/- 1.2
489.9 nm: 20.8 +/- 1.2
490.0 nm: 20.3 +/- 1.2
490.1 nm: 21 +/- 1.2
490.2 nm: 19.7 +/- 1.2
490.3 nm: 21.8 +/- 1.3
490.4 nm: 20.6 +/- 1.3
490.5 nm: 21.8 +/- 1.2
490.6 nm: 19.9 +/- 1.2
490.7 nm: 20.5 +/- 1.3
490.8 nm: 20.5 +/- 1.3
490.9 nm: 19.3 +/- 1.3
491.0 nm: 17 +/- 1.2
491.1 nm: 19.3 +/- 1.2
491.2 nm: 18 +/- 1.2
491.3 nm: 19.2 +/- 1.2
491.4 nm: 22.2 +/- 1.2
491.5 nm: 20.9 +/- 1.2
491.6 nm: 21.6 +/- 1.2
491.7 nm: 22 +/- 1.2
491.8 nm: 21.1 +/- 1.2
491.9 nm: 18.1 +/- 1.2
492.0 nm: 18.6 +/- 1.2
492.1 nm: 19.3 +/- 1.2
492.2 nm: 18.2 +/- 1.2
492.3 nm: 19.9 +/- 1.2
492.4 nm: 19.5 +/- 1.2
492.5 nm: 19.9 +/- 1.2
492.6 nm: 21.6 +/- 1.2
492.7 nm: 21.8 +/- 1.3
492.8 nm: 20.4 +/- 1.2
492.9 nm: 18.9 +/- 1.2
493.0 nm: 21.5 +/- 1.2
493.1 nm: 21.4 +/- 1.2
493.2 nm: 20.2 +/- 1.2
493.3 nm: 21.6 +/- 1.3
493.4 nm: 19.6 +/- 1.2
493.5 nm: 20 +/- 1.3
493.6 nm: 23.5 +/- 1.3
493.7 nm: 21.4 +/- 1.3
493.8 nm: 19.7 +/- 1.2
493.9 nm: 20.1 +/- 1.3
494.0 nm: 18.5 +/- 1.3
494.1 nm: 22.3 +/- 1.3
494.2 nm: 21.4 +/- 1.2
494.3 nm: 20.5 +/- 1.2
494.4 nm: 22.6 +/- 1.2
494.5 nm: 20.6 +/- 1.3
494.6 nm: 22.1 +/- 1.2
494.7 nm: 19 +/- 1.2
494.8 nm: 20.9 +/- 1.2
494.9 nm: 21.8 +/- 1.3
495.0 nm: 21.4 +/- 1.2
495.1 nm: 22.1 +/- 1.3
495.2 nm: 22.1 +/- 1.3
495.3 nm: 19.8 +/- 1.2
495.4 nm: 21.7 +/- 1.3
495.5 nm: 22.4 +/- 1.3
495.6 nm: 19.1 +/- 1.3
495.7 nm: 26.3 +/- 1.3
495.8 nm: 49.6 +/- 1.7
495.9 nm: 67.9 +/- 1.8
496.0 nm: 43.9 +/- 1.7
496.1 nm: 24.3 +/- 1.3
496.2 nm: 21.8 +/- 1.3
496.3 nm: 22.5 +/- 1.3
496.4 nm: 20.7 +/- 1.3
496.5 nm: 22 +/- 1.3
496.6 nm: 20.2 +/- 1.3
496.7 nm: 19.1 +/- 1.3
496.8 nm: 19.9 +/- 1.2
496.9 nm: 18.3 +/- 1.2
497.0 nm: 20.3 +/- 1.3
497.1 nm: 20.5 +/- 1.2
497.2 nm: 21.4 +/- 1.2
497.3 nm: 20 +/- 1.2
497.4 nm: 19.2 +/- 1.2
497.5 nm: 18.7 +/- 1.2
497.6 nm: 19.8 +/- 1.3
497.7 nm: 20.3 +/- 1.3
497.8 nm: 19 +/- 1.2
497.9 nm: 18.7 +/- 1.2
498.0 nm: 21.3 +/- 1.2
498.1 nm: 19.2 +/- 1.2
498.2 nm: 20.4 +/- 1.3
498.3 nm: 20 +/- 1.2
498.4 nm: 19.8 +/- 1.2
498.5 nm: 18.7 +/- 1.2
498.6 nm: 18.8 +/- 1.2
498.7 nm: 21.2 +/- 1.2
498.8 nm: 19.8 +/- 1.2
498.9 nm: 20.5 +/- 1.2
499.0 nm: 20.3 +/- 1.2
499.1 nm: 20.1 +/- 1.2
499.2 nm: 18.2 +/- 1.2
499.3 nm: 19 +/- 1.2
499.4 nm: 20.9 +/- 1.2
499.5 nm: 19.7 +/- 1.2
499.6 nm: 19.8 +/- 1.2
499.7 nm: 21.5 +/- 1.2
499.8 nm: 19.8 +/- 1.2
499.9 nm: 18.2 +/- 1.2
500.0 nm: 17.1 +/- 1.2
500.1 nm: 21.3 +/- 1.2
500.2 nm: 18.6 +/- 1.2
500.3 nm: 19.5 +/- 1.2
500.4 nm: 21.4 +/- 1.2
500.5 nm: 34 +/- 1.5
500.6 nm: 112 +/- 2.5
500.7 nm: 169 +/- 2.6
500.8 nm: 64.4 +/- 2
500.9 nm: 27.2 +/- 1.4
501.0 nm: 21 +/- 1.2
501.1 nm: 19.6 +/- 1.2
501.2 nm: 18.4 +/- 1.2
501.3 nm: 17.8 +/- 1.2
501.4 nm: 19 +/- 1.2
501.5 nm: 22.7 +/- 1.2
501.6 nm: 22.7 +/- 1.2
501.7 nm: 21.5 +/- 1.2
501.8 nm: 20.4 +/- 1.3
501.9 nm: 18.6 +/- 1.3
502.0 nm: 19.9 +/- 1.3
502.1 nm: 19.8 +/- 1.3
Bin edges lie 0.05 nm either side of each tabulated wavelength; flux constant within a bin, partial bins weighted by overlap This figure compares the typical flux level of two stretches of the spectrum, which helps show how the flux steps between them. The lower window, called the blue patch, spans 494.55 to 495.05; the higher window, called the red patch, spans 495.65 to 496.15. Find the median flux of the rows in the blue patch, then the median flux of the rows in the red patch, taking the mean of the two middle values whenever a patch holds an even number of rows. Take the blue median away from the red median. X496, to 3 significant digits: 22.5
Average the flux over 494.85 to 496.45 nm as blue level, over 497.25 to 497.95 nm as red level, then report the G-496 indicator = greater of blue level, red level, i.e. 28.0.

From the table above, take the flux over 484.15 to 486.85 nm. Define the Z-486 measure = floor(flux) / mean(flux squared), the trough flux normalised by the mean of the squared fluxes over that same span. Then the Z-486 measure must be 0.0185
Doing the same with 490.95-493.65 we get 0.0414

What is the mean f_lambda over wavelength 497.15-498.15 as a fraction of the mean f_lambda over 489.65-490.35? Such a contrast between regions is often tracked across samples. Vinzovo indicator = 0.95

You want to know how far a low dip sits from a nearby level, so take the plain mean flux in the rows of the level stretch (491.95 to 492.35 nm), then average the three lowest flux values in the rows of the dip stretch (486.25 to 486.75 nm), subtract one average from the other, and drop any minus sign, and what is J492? 3.1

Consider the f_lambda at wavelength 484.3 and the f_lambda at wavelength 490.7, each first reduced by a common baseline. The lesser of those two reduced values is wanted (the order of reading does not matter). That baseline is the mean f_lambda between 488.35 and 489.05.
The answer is -0.2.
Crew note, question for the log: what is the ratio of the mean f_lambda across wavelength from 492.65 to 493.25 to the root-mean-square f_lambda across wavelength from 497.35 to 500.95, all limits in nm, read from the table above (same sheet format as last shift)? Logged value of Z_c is 0.51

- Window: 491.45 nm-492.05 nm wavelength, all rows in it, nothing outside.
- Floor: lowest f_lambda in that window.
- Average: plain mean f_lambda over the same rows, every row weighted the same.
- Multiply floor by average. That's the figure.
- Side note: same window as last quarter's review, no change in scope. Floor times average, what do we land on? 369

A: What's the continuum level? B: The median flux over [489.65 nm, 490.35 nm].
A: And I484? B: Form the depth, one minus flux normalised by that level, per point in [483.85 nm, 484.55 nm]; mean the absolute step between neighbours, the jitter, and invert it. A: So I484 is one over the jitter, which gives 24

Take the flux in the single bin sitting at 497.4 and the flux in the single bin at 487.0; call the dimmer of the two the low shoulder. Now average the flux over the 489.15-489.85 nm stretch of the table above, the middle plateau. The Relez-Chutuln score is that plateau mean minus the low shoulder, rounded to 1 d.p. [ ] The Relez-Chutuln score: 2.2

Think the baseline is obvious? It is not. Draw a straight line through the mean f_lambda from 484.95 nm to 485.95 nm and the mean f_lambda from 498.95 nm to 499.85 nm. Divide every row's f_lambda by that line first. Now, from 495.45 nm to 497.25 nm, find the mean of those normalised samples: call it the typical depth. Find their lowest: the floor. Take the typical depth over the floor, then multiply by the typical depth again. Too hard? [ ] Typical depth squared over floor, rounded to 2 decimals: 1.99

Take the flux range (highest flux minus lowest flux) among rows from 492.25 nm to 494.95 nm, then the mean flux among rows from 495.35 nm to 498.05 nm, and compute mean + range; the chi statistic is 29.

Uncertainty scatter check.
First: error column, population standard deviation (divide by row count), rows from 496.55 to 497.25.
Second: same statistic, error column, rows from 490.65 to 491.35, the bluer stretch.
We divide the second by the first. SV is 1.0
